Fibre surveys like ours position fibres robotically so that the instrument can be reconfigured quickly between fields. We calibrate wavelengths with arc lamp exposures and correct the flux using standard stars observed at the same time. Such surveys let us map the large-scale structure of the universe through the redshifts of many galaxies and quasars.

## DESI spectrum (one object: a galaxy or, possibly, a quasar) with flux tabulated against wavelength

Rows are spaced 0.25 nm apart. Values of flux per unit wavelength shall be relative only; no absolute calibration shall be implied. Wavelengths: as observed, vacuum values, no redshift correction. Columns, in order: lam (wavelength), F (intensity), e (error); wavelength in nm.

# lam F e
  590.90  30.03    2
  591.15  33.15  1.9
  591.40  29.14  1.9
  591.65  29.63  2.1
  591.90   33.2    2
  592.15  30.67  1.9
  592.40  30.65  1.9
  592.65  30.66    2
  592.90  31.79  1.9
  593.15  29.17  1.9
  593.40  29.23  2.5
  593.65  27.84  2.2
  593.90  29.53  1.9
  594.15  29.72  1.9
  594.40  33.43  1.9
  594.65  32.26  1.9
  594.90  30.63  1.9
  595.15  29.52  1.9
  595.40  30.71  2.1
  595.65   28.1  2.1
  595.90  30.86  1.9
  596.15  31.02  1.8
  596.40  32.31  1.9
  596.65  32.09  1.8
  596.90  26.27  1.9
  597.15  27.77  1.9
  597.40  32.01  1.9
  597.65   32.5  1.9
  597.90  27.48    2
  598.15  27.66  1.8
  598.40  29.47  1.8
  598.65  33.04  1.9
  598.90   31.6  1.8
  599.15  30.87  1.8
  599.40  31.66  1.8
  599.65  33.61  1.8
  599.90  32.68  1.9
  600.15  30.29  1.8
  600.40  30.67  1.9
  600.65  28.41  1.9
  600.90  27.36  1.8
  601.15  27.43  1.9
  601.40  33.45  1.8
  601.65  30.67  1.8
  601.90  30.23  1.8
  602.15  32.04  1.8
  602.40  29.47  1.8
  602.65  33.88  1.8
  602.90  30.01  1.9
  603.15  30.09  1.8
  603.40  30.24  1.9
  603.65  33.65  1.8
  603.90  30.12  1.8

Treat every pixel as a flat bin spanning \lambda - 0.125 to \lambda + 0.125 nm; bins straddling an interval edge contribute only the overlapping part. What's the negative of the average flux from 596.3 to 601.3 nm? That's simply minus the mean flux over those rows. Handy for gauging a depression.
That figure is -30.3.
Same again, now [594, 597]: -30.6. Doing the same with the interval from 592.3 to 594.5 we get -30.2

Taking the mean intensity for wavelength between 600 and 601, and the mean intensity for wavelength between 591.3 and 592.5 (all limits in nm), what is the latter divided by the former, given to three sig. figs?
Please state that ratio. 1.05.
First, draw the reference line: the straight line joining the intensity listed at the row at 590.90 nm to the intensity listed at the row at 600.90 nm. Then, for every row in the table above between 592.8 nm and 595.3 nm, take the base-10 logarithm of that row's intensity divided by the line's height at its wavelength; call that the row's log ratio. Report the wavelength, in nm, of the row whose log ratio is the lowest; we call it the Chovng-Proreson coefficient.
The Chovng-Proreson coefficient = 593.65 nm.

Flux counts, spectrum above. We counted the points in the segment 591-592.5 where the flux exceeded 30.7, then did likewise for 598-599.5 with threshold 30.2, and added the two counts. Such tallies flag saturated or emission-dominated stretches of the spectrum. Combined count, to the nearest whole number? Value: 6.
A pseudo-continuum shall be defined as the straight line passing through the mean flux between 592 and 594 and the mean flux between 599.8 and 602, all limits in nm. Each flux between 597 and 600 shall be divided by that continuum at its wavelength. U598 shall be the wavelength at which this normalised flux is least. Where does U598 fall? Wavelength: 597.90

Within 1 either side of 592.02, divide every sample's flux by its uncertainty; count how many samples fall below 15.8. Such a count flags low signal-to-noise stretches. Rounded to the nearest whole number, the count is 3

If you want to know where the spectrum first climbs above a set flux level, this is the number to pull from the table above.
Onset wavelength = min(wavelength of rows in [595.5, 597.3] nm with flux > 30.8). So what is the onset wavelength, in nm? 595.90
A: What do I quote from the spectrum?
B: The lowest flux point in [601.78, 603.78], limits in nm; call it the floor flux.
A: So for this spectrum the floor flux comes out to 29.47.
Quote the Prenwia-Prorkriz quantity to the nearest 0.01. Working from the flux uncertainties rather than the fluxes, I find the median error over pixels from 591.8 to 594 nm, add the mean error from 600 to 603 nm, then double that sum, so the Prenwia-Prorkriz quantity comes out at 7.47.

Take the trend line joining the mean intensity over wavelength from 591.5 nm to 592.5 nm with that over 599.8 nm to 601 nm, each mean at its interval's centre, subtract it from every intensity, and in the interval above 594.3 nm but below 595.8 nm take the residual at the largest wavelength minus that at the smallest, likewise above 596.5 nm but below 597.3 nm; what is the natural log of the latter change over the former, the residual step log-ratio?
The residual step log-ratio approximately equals -0.2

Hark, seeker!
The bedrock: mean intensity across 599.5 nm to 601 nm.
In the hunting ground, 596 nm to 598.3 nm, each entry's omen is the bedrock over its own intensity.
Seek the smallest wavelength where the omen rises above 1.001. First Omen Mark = 596.90 nm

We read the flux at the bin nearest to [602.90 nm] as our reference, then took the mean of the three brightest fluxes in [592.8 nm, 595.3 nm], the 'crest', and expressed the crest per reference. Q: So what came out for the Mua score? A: 1.083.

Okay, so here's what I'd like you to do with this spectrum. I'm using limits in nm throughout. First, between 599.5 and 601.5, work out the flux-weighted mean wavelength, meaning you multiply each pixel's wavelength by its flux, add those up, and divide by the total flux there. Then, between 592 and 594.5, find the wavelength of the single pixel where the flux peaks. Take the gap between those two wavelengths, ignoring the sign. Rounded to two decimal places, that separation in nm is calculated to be 6.11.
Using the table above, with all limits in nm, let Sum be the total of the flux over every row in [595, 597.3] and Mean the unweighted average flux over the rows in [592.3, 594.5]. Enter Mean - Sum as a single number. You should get -238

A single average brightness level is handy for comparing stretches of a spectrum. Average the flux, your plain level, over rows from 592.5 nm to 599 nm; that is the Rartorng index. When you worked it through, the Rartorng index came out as 30.3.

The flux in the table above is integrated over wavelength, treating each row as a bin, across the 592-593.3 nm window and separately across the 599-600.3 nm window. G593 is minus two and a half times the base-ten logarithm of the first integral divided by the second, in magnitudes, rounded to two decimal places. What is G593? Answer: 0.04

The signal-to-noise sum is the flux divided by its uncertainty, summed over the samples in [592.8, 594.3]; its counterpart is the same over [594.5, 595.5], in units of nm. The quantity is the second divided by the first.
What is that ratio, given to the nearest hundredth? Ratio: 0.72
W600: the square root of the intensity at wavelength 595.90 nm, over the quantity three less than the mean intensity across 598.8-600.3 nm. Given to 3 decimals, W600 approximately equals 0.193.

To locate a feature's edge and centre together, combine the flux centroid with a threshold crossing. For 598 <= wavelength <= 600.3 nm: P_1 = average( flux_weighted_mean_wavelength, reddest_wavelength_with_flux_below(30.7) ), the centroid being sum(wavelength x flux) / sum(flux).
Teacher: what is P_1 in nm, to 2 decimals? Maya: 599.66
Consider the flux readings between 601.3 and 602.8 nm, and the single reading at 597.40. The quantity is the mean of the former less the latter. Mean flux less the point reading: -0.4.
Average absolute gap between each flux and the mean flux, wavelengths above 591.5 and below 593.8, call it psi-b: 1.2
